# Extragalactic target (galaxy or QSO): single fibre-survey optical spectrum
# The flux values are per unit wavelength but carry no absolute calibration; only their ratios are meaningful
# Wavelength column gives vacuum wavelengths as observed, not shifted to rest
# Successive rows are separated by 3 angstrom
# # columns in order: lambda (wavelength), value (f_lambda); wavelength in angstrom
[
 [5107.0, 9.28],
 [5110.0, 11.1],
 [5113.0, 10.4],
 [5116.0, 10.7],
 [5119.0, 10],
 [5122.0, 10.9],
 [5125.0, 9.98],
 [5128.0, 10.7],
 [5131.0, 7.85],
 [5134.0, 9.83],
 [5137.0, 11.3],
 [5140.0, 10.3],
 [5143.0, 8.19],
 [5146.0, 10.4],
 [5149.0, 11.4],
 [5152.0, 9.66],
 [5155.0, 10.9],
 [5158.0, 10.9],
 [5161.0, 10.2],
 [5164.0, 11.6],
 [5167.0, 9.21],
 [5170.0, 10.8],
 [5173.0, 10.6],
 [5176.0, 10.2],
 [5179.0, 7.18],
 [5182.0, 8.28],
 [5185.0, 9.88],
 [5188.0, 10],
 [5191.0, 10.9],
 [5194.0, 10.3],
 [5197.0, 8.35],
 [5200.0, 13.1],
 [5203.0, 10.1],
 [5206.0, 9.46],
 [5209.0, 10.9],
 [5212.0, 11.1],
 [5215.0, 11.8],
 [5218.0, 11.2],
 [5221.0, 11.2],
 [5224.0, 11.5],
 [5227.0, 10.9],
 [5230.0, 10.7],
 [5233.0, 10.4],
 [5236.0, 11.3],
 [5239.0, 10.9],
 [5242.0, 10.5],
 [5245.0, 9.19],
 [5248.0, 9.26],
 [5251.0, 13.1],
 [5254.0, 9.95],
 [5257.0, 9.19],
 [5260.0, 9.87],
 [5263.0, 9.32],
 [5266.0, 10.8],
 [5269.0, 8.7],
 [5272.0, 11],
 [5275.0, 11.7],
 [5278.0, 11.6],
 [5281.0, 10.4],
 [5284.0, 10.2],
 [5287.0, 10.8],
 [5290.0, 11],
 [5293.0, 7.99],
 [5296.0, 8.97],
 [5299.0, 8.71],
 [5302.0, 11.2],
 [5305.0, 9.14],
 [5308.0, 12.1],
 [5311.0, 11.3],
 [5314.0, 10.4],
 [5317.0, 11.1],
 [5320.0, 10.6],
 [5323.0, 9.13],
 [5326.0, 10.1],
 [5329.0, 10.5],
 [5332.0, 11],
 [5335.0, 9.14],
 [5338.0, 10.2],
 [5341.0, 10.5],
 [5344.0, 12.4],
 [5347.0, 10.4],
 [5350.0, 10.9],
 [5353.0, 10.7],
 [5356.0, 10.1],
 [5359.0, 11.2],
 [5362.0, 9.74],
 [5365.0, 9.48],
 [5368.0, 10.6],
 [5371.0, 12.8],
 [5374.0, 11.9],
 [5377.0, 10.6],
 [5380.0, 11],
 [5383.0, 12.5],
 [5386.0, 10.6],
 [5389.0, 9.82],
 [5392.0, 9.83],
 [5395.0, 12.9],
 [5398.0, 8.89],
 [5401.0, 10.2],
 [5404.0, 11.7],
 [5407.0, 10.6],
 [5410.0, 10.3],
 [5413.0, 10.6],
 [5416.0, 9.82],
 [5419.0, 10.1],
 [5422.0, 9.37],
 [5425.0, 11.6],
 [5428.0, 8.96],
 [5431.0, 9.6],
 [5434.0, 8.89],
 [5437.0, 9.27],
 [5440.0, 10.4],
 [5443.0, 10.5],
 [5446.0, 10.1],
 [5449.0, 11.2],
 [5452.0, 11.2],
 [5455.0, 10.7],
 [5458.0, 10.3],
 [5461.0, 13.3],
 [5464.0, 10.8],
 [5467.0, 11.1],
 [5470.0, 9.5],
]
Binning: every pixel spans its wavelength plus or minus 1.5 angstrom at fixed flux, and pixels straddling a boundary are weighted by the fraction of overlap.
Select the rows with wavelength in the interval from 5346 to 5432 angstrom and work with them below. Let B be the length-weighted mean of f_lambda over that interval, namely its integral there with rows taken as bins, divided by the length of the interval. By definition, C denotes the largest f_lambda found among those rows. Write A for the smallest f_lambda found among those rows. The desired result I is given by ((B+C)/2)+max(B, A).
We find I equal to 22.3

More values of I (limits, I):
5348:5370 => 21.3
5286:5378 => 22.1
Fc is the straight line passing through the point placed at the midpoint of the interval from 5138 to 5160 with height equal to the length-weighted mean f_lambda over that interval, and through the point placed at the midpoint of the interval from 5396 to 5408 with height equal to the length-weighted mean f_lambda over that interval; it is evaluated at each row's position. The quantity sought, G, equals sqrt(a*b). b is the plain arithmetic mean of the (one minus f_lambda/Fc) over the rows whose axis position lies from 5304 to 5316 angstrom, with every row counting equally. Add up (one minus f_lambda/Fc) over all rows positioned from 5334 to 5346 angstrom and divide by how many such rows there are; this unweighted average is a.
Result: 0.02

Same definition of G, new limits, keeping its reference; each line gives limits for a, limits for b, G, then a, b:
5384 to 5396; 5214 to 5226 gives 0.06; -0.034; -0.11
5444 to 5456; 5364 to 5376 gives 0.05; -0.031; -0.07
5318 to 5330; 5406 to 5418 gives 0.02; 0.030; 0.01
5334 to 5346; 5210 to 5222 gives 0.04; -0.015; -0.10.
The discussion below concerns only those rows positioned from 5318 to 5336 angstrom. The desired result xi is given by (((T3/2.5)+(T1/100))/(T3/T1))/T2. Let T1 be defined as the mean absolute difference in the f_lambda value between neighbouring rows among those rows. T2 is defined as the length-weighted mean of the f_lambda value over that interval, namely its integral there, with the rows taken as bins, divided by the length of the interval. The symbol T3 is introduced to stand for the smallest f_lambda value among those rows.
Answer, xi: 0.041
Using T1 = 1.04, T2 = 10.1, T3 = 9.13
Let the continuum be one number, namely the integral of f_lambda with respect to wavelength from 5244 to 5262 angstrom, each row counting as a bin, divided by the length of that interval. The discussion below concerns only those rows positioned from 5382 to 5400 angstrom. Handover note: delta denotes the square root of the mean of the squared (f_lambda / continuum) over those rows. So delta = 1.08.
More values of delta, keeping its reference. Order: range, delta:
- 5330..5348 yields 1.05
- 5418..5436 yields 0.97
